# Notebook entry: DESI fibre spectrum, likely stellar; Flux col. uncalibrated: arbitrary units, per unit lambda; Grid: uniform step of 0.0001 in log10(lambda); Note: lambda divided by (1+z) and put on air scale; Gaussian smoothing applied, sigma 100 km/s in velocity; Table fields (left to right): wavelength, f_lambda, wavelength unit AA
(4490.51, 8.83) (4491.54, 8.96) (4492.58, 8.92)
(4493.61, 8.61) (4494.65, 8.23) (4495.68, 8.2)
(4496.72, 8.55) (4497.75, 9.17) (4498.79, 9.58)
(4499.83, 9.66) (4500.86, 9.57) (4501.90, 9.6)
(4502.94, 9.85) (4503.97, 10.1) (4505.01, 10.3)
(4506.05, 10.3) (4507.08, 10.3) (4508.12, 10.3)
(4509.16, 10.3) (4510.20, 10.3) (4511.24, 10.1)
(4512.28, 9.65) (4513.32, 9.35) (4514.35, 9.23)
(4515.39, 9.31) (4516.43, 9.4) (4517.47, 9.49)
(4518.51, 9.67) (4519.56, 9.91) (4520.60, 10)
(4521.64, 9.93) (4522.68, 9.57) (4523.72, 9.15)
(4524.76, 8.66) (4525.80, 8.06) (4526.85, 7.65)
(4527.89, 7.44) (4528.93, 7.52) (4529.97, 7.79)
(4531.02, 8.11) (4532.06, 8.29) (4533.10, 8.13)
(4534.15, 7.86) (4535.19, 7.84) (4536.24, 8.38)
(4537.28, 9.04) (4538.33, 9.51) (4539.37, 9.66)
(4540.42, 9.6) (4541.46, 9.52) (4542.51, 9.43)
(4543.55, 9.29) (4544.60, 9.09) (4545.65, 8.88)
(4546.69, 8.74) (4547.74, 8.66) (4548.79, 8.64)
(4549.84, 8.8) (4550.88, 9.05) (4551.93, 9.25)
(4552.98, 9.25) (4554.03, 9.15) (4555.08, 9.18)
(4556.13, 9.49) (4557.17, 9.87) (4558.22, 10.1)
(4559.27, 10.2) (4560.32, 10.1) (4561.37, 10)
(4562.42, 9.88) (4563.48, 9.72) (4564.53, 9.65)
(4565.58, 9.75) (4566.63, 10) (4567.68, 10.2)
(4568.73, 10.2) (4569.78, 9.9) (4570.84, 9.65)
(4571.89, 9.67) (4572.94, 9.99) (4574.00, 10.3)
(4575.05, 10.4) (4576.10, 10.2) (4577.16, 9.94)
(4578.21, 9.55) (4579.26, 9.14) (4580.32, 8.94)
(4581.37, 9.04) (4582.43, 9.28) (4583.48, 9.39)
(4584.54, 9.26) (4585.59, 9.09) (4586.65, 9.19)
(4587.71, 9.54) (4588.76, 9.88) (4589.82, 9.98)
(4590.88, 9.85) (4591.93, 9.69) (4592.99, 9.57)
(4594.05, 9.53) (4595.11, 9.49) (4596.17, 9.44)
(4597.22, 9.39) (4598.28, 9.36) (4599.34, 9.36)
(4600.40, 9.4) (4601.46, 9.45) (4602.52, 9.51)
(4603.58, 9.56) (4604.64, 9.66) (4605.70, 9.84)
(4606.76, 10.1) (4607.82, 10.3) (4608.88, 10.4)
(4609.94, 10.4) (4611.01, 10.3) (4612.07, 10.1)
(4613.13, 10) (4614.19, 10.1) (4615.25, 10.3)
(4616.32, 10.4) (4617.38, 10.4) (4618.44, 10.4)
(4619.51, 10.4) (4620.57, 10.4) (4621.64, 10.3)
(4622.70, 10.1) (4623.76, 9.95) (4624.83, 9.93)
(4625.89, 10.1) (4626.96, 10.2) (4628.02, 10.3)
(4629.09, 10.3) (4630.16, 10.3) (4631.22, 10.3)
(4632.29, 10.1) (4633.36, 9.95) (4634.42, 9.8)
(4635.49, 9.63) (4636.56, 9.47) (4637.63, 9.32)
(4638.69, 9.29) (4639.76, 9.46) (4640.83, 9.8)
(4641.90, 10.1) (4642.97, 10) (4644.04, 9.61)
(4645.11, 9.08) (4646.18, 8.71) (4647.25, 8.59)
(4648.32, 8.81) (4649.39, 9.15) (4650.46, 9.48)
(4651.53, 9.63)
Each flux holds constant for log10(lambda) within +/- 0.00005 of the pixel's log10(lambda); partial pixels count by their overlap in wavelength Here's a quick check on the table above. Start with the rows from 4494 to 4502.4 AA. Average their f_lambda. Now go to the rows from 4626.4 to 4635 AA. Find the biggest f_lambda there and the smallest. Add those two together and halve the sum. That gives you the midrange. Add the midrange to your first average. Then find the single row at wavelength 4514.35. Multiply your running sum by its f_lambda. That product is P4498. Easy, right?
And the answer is 176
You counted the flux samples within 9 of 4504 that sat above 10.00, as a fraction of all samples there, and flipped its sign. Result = -0.47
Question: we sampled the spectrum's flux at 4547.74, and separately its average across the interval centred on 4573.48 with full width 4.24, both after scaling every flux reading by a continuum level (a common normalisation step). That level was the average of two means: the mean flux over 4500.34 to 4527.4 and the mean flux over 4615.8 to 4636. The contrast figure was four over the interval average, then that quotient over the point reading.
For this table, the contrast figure 4.48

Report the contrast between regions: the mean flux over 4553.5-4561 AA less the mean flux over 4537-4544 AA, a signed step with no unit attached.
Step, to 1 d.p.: 0.3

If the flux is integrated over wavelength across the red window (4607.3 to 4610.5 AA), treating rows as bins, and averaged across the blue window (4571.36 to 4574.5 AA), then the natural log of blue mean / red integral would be -1.20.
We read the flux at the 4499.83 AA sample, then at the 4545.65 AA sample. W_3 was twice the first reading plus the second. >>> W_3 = 28.2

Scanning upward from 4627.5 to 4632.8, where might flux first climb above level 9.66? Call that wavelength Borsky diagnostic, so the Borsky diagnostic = 4628.02 AA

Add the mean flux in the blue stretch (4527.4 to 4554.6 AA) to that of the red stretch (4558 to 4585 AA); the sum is 18.51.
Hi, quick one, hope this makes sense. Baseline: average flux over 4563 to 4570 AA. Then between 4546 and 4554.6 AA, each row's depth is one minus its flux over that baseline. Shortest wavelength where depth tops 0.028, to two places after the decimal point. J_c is 4546.69 AA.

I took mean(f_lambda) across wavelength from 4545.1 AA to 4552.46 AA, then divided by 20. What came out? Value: 0.443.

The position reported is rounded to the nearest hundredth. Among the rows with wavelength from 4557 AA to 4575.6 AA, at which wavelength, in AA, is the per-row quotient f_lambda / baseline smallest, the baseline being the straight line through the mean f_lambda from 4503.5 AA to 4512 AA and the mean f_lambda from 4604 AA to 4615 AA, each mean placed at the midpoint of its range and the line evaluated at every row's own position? 4564.53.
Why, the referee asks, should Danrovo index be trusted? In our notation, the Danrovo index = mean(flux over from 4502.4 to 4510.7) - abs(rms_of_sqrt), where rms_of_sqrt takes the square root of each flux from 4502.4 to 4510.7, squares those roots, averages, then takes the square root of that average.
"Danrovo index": 7.02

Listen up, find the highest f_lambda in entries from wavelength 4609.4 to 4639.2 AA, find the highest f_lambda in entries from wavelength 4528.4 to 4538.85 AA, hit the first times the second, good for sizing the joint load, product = 99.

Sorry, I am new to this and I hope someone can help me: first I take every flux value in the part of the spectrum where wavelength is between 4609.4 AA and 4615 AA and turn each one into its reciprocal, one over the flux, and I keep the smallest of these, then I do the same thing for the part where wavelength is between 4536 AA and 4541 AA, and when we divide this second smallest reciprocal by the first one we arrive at 1.08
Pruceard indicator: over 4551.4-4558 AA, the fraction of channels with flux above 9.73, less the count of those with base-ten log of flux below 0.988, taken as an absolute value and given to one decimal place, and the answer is 4.8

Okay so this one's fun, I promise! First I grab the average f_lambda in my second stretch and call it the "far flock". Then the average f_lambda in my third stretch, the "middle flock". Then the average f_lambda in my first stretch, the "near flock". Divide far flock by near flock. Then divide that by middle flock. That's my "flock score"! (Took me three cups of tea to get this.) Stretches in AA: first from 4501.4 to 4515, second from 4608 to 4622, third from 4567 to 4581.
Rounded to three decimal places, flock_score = 0.105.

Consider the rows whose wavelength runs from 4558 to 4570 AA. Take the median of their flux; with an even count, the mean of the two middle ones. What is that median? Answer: 10.0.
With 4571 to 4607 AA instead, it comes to 9.5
